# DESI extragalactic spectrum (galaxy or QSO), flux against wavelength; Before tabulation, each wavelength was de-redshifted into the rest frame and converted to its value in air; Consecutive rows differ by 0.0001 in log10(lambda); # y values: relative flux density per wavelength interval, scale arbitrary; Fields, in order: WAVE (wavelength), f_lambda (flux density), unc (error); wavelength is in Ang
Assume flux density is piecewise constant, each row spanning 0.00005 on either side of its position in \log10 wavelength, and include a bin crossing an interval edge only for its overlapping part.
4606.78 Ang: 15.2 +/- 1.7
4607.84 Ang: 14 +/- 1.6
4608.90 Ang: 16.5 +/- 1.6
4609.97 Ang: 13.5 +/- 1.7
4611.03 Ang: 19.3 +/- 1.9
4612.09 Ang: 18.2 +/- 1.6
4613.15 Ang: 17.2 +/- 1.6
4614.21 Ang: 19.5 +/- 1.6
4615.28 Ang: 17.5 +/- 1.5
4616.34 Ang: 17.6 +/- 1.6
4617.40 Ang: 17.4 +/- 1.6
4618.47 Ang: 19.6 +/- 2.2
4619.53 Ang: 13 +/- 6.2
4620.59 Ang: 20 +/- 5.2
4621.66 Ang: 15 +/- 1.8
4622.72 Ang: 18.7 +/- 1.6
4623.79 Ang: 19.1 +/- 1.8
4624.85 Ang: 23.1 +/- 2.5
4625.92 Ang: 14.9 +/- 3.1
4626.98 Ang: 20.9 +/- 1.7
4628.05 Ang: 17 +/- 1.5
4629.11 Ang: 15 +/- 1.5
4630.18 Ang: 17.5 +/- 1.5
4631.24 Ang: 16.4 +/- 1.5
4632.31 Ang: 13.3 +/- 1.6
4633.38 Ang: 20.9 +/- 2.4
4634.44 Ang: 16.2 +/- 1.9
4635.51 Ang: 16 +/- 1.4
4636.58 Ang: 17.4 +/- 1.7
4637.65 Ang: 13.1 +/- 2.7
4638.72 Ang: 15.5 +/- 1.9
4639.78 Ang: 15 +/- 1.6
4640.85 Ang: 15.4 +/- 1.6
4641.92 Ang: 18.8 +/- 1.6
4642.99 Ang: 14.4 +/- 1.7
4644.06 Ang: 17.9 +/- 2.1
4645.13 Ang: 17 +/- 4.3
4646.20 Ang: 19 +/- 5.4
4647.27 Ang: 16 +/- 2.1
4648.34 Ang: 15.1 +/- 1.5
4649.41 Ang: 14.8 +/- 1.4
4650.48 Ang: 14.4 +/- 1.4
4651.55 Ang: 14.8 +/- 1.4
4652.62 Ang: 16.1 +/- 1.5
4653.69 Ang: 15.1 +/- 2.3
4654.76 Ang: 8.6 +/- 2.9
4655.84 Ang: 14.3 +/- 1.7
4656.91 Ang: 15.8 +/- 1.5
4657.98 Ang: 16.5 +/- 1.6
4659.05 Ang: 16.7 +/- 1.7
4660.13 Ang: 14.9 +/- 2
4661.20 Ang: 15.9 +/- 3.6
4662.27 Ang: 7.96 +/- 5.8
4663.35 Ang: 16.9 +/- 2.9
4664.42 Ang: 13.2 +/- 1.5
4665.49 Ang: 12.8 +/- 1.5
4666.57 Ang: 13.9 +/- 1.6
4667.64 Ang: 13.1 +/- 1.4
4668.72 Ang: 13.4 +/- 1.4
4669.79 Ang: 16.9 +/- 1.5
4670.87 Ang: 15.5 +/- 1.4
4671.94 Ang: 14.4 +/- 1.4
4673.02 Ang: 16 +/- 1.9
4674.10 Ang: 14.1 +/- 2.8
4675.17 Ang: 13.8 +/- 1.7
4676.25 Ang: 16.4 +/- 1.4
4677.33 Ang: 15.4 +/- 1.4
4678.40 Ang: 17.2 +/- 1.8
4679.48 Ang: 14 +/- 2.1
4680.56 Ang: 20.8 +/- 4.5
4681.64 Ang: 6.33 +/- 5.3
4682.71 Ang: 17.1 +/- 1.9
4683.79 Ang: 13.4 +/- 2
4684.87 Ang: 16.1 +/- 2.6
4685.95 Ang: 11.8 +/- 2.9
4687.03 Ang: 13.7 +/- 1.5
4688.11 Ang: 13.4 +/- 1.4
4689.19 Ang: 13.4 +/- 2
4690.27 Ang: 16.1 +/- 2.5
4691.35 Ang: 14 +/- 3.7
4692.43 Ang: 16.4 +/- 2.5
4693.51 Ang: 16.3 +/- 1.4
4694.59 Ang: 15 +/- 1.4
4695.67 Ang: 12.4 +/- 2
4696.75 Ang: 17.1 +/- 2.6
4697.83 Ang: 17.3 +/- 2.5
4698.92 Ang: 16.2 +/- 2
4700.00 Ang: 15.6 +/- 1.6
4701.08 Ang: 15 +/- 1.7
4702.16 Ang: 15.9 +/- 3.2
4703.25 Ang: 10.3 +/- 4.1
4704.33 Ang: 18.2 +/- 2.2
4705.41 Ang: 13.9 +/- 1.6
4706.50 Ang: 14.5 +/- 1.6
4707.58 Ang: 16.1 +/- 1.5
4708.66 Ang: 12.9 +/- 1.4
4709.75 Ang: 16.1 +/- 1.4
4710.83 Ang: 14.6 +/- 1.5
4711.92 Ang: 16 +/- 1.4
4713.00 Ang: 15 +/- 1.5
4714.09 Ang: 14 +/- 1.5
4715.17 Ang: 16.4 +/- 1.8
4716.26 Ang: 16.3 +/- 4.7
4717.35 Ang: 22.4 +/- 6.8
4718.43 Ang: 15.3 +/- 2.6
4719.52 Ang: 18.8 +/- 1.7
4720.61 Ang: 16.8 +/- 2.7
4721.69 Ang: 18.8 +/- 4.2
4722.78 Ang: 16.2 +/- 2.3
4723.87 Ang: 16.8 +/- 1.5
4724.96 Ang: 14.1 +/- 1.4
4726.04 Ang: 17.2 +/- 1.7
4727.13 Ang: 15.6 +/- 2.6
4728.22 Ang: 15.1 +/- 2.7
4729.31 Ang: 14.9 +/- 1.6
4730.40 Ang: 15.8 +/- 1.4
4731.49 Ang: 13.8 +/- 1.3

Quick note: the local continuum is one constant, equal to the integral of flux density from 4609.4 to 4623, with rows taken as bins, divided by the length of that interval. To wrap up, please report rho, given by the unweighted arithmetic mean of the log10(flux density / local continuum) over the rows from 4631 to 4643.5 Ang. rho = -0.039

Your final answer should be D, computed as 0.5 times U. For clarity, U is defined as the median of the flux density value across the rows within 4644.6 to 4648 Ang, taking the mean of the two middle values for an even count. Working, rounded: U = 17.0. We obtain 8.50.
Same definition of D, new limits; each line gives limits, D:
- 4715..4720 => 8.20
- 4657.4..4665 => 7.95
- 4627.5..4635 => 8.20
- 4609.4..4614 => 8.85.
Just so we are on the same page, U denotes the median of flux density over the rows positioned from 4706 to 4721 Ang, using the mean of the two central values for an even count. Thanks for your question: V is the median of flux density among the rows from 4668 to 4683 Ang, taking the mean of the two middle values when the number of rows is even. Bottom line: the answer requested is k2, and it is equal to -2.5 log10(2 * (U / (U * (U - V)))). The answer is -1.3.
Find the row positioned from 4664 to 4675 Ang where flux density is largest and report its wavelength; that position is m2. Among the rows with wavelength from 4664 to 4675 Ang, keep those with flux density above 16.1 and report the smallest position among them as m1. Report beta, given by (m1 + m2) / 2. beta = 4669.8 Ang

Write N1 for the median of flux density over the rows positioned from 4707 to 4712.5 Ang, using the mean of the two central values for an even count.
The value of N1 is 16.0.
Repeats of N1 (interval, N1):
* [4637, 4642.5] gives 15.4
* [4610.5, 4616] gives 18.2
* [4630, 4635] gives 16.4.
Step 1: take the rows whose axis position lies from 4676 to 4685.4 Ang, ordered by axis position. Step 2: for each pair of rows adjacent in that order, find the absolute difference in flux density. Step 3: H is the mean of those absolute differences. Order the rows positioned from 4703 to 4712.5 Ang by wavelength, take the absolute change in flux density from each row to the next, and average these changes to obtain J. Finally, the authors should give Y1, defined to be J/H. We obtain 0.5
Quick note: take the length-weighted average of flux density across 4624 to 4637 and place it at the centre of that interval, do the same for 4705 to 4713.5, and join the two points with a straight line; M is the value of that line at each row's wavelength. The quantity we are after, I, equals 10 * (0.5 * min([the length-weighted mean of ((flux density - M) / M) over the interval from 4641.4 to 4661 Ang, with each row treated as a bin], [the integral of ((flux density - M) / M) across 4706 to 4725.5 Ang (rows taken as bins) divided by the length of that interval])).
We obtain -0.36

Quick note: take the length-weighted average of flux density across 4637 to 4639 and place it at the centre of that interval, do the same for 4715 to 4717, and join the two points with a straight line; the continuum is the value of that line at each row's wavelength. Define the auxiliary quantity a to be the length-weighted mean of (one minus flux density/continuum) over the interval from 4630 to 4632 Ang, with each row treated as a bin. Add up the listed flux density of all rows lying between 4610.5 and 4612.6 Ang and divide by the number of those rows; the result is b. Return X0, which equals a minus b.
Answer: -18.9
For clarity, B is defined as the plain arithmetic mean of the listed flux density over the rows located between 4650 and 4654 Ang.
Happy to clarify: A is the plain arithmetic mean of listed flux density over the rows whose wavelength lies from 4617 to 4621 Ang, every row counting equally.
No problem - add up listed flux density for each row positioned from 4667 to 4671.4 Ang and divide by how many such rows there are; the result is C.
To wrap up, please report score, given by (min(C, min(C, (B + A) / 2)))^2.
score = 217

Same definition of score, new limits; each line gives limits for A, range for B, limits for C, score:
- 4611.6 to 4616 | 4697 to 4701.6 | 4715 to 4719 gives 291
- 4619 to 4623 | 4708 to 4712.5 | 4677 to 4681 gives 249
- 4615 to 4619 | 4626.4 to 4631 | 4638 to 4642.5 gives 262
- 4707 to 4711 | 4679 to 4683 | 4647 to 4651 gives 217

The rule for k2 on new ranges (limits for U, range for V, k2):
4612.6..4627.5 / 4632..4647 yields 0.0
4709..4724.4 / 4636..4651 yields -1.0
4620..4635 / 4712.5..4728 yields -0.9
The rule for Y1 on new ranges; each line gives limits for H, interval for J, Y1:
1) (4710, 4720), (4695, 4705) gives 1.0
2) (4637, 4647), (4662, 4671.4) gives 1.2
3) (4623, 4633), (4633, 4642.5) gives 0.6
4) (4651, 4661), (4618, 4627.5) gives 2.2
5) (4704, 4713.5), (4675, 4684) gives 2.6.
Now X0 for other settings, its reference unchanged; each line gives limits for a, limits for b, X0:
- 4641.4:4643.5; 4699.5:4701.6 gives -15.5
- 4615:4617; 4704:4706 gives -16.3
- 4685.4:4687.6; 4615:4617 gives -17.4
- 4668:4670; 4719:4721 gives -17.8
